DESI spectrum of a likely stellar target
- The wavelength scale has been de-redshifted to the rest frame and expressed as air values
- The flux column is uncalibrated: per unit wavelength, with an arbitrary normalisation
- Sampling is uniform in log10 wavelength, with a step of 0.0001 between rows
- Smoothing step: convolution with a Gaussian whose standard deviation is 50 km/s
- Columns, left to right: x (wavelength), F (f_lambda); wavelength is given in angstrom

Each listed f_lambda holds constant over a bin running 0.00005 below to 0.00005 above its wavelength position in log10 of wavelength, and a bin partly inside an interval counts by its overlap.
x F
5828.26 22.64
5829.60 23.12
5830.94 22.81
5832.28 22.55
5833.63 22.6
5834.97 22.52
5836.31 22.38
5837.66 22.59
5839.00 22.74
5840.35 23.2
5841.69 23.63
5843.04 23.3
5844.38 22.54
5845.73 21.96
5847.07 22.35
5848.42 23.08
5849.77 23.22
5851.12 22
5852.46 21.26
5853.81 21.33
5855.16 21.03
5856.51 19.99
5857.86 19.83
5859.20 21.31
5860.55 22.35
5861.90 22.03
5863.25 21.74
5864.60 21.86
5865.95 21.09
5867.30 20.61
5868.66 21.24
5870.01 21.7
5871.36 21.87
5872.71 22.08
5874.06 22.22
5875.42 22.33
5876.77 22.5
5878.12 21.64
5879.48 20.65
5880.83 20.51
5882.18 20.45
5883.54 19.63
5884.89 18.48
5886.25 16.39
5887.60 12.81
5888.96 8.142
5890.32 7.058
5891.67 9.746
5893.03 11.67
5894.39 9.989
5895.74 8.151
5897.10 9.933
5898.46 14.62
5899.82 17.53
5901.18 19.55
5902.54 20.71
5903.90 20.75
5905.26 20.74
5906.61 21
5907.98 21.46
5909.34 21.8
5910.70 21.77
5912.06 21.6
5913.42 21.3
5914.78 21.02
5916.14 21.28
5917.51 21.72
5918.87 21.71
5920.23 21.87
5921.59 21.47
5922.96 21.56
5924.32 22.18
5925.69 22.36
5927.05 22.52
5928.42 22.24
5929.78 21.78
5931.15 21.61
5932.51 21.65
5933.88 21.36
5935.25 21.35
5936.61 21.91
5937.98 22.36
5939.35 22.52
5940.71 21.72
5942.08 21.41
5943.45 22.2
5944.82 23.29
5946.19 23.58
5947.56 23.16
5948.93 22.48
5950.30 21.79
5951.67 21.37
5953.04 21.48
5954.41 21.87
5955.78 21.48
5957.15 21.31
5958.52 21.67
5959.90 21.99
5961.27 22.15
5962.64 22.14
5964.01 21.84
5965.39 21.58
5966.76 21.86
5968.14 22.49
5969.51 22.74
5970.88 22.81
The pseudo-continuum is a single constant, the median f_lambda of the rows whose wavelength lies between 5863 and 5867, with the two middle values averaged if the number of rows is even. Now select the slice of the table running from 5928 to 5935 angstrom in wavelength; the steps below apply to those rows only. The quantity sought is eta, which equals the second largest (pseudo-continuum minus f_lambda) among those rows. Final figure 0.1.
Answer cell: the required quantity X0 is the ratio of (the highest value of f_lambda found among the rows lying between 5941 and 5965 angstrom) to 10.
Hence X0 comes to 2.36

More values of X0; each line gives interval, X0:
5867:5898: 2.25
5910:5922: 2.19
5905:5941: 2.25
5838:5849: 2.36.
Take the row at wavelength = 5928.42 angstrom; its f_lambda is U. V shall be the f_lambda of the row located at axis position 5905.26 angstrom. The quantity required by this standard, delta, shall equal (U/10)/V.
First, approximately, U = 22.24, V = 20.74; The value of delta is 0.107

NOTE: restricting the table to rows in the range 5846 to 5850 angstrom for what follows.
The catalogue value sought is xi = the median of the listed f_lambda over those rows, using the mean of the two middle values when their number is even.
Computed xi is 23.1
